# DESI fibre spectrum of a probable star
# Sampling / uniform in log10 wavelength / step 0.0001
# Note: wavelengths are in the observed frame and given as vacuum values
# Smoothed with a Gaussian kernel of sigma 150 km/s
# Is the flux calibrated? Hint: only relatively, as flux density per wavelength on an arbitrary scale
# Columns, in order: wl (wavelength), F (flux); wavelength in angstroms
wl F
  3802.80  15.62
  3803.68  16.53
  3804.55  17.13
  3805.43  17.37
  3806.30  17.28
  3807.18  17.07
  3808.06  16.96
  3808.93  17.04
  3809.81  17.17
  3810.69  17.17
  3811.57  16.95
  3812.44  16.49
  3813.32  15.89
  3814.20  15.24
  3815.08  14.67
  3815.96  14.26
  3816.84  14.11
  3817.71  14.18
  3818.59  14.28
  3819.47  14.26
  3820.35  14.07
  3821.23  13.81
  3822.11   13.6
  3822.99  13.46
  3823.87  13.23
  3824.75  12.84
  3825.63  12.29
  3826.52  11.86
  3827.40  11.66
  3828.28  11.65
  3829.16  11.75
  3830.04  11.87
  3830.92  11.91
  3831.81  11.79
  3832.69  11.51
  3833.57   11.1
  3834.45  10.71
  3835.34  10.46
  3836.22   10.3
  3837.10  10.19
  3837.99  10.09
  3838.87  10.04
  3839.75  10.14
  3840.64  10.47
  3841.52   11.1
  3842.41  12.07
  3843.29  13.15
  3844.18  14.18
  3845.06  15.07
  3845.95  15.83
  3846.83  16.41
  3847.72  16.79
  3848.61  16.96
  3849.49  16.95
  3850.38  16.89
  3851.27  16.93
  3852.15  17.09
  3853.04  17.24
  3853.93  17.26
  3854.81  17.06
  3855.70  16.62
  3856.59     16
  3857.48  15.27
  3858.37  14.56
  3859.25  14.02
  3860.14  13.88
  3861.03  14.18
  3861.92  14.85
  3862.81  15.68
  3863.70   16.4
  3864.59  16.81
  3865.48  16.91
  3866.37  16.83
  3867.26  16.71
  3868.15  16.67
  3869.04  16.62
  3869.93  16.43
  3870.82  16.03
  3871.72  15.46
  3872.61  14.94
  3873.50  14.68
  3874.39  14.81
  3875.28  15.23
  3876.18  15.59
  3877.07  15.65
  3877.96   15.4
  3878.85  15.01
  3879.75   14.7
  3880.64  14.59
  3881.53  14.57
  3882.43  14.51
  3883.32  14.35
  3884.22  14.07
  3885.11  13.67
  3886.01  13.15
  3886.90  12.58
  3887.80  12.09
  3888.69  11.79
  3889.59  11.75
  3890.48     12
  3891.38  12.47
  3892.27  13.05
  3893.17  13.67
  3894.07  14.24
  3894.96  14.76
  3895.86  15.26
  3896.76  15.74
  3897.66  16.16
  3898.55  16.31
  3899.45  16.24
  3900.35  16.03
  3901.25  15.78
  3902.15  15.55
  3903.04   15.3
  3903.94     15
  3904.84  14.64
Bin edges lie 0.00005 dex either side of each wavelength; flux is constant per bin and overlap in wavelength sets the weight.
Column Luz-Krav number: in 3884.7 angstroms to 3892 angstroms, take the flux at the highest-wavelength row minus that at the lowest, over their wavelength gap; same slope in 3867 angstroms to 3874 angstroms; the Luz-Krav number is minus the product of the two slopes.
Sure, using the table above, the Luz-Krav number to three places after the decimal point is -0.062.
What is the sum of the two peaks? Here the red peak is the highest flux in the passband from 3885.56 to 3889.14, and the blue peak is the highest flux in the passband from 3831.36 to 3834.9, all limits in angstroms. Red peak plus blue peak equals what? 24.9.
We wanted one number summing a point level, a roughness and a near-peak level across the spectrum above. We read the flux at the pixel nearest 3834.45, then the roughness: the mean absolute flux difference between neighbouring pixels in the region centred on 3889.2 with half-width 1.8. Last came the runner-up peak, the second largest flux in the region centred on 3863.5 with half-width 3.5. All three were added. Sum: 27.7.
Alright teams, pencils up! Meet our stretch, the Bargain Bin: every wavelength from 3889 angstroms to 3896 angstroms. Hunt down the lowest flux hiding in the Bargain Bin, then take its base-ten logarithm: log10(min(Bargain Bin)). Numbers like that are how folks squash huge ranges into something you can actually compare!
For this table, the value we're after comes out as 1.07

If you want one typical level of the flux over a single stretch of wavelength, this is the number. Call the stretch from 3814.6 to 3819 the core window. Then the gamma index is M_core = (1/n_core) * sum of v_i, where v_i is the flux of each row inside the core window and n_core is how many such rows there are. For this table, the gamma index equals 14.3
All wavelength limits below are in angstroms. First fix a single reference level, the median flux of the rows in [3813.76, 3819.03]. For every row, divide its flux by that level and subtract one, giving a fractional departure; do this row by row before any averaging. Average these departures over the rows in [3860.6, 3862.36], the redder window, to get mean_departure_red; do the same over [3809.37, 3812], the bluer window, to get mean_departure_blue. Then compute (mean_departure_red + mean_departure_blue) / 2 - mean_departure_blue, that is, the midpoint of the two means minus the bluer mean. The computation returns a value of -0.090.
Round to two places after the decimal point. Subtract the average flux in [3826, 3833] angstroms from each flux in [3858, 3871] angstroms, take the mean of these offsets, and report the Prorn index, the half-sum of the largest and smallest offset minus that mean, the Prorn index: -0.38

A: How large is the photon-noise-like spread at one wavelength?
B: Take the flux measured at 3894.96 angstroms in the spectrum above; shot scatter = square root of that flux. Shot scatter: 3.84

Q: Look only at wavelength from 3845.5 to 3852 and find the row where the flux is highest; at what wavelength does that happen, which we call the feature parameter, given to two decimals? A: 3848.61 angstroms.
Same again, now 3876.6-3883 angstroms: 3877.07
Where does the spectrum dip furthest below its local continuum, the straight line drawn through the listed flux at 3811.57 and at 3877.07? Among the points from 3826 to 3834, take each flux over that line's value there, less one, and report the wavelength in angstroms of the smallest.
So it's 3833.57 angstroms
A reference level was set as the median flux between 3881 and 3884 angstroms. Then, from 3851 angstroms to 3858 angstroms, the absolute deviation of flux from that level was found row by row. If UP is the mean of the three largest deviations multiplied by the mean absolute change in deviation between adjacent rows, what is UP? 0.9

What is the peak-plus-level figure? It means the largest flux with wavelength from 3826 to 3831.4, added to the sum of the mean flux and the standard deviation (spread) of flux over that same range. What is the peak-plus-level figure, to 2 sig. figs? 24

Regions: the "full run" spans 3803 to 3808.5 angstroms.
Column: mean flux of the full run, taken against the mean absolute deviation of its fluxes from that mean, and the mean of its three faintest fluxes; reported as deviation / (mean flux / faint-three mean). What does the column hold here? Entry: 0.21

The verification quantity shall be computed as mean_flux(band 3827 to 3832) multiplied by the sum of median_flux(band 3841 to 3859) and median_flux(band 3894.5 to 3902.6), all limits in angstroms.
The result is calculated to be 380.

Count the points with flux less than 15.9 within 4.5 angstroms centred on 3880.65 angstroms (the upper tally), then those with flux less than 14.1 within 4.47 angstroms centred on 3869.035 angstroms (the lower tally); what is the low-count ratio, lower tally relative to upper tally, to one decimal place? 0.0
